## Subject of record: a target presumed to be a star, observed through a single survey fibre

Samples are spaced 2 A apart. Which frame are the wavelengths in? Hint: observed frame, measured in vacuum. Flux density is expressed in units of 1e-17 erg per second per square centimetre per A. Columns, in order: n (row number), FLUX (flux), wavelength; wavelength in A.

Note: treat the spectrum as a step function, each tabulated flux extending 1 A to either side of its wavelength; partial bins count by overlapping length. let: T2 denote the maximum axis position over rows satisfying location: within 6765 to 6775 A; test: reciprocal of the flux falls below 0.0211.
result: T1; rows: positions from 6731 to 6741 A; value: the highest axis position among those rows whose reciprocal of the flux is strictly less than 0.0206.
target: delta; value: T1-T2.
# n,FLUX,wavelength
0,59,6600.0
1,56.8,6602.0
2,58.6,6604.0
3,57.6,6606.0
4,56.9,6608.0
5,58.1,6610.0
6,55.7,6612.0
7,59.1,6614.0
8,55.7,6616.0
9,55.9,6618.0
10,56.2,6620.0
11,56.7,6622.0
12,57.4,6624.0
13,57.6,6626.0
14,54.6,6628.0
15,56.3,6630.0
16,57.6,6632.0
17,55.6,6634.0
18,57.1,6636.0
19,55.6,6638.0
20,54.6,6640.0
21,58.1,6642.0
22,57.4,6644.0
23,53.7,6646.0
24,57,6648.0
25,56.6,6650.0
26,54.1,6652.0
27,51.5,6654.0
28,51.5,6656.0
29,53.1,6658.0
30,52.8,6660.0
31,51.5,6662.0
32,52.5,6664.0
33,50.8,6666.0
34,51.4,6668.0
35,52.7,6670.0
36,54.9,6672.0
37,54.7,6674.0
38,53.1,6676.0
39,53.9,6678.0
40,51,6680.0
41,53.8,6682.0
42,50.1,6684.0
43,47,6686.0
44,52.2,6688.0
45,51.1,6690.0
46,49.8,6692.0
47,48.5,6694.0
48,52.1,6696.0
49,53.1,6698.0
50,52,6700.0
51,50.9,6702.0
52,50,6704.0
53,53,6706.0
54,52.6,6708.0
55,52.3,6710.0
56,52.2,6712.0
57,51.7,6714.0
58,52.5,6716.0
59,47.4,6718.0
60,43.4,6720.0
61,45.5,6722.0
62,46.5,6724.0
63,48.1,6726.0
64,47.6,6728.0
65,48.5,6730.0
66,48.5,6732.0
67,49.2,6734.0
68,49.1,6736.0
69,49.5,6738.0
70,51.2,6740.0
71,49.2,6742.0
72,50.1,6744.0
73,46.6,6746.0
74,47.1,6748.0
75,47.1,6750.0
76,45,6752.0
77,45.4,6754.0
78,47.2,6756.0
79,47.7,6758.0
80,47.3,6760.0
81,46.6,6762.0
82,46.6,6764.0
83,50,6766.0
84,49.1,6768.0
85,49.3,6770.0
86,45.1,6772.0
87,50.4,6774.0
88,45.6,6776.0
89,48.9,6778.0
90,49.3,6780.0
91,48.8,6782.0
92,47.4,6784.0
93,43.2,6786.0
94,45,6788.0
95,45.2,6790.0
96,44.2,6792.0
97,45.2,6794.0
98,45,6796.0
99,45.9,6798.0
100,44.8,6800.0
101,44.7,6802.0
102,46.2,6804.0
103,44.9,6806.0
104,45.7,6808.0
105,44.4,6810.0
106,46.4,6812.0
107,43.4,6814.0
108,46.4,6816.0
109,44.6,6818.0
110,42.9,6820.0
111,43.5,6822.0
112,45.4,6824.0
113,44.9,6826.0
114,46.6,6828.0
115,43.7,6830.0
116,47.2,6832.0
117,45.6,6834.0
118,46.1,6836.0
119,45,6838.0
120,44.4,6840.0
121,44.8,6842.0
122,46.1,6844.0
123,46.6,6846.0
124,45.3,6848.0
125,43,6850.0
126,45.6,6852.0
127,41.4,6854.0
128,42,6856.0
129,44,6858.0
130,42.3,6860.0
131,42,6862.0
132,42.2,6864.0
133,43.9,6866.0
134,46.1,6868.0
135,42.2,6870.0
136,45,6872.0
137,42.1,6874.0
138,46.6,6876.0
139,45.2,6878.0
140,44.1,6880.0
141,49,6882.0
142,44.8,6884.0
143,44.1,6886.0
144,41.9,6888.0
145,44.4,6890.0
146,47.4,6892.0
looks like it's -34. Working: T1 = 6740.0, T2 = 6774.0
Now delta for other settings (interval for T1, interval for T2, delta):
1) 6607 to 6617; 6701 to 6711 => -94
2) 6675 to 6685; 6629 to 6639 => 46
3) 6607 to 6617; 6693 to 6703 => -86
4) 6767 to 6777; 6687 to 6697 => 78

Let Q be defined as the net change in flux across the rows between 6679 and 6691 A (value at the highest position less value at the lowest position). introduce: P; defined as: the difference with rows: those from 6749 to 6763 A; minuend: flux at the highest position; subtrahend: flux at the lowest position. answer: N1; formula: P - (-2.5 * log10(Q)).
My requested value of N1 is -3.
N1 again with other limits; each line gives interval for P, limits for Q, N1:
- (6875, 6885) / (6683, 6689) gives -1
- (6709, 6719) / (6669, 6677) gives -6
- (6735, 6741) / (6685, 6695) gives 3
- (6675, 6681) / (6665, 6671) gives -1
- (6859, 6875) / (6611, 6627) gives 0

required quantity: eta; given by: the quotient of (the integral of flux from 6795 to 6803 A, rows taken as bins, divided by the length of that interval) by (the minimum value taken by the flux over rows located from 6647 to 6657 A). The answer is 0.88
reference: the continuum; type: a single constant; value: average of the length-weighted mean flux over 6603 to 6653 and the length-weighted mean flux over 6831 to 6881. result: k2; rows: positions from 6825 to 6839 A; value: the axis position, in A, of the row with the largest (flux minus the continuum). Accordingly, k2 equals 6832.0 A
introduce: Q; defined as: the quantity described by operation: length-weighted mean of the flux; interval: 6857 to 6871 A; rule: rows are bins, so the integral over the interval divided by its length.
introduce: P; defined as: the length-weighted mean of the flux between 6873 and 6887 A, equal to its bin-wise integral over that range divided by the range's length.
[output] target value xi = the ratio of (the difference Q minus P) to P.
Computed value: -0.04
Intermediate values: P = 45.1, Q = 43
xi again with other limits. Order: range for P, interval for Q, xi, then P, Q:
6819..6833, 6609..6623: 0.26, 44.9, 57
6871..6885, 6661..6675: 0.16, 45.3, 53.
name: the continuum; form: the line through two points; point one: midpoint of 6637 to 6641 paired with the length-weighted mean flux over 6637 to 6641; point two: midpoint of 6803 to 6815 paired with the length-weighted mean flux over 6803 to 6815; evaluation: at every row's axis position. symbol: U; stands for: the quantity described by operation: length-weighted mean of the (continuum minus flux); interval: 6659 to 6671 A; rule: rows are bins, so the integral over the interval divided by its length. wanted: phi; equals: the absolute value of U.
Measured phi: 1.6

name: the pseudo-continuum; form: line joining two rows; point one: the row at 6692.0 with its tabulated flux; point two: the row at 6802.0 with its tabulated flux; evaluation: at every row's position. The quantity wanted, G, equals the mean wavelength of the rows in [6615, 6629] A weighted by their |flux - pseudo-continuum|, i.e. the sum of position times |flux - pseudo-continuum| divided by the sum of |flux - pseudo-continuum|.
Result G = 6622.3 A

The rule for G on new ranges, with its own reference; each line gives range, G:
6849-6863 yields 6854.3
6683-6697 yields 6690.3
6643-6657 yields 6647.7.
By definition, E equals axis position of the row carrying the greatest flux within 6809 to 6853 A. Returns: 6832.0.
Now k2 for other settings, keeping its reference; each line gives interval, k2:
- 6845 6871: 6846.0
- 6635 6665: 6642.0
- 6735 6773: 6740.0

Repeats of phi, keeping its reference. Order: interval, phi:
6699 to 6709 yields 0.4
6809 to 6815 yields 0.3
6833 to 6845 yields 1.9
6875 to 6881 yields 4.2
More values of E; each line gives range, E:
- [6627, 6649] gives 6642.0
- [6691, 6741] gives 6698.0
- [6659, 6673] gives 6672.0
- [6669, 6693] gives 6672.0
